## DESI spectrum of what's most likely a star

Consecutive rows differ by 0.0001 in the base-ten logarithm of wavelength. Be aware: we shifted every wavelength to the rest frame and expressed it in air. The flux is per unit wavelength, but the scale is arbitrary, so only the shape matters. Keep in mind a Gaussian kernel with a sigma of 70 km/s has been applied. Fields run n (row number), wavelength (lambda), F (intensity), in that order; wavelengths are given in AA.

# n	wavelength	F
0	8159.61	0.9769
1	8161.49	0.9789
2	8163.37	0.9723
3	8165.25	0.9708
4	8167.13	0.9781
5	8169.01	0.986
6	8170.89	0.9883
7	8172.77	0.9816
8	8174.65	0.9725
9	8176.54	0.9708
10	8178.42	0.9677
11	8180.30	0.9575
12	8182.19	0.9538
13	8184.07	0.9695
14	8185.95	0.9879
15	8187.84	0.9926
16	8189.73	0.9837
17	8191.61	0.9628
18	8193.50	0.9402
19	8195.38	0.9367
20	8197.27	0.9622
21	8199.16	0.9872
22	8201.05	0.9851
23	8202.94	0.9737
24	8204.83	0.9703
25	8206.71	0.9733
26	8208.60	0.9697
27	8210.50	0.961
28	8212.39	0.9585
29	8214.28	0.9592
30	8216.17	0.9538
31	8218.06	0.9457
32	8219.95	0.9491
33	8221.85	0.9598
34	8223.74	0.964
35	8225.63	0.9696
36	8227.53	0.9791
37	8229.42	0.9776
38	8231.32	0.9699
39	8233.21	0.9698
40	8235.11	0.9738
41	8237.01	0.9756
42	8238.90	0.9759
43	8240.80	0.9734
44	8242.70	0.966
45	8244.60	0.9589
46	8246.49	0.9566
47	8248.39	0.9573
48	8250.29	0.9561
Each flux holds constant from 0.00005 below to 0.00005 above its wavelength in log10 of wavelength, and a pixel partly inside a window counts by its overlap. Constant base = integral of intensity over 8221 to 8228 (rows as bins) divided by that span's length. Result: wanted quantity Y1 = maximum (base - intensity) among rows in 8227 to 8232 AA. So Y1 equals -0.002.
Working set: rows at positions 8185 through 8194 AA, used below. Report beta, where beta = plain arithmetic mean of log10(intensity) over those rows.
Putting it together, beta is -0.0118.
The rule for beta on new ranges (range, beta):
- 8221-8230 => -0.0132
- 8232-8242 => -0.0116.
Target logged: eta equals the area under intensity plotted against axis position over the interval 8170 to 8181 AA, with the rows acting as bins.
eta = 10.7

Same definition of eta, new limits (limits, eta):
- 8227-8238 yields 10.7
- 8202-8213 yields 10.6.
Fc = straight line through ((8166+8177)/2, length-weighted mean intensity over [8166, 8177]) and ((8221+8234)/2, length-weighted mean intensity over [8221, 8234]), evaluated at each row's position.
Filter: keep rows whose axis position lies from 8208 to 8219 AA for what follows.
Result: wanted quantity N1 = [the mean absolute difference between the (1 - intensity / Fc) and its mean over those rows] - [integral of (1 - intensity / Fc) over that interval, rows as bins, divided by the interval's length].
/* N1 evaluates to -0.010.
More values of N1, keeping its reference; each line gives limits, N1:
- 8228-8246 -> 0.007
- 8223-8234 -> 0.006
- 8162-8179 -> 0.003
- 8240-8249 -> 0.000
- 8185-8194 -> 0.016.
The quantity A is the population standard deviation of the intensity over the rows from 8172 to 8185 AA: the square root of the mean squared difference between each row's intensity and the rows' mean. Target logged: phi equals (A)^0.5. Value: 0.093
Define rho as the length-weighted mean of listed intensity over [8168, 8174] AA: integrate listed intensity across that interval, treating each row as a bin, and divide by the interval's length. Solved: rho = 0.986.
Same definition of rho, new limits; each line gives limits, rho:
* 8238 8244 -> 0.970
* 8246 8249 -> 0.957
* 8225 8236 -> 0.973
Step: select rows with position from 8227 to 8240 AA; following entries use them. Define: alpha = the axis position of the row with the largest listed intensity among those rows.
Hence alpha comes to 8227.53 AA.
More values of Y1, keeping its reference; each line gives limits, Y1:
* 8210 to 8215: 0.009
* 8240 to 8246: 0.009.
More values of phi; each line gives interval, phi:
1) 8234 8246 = 0.079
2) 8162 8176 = 0.081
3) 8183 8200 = 0.140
